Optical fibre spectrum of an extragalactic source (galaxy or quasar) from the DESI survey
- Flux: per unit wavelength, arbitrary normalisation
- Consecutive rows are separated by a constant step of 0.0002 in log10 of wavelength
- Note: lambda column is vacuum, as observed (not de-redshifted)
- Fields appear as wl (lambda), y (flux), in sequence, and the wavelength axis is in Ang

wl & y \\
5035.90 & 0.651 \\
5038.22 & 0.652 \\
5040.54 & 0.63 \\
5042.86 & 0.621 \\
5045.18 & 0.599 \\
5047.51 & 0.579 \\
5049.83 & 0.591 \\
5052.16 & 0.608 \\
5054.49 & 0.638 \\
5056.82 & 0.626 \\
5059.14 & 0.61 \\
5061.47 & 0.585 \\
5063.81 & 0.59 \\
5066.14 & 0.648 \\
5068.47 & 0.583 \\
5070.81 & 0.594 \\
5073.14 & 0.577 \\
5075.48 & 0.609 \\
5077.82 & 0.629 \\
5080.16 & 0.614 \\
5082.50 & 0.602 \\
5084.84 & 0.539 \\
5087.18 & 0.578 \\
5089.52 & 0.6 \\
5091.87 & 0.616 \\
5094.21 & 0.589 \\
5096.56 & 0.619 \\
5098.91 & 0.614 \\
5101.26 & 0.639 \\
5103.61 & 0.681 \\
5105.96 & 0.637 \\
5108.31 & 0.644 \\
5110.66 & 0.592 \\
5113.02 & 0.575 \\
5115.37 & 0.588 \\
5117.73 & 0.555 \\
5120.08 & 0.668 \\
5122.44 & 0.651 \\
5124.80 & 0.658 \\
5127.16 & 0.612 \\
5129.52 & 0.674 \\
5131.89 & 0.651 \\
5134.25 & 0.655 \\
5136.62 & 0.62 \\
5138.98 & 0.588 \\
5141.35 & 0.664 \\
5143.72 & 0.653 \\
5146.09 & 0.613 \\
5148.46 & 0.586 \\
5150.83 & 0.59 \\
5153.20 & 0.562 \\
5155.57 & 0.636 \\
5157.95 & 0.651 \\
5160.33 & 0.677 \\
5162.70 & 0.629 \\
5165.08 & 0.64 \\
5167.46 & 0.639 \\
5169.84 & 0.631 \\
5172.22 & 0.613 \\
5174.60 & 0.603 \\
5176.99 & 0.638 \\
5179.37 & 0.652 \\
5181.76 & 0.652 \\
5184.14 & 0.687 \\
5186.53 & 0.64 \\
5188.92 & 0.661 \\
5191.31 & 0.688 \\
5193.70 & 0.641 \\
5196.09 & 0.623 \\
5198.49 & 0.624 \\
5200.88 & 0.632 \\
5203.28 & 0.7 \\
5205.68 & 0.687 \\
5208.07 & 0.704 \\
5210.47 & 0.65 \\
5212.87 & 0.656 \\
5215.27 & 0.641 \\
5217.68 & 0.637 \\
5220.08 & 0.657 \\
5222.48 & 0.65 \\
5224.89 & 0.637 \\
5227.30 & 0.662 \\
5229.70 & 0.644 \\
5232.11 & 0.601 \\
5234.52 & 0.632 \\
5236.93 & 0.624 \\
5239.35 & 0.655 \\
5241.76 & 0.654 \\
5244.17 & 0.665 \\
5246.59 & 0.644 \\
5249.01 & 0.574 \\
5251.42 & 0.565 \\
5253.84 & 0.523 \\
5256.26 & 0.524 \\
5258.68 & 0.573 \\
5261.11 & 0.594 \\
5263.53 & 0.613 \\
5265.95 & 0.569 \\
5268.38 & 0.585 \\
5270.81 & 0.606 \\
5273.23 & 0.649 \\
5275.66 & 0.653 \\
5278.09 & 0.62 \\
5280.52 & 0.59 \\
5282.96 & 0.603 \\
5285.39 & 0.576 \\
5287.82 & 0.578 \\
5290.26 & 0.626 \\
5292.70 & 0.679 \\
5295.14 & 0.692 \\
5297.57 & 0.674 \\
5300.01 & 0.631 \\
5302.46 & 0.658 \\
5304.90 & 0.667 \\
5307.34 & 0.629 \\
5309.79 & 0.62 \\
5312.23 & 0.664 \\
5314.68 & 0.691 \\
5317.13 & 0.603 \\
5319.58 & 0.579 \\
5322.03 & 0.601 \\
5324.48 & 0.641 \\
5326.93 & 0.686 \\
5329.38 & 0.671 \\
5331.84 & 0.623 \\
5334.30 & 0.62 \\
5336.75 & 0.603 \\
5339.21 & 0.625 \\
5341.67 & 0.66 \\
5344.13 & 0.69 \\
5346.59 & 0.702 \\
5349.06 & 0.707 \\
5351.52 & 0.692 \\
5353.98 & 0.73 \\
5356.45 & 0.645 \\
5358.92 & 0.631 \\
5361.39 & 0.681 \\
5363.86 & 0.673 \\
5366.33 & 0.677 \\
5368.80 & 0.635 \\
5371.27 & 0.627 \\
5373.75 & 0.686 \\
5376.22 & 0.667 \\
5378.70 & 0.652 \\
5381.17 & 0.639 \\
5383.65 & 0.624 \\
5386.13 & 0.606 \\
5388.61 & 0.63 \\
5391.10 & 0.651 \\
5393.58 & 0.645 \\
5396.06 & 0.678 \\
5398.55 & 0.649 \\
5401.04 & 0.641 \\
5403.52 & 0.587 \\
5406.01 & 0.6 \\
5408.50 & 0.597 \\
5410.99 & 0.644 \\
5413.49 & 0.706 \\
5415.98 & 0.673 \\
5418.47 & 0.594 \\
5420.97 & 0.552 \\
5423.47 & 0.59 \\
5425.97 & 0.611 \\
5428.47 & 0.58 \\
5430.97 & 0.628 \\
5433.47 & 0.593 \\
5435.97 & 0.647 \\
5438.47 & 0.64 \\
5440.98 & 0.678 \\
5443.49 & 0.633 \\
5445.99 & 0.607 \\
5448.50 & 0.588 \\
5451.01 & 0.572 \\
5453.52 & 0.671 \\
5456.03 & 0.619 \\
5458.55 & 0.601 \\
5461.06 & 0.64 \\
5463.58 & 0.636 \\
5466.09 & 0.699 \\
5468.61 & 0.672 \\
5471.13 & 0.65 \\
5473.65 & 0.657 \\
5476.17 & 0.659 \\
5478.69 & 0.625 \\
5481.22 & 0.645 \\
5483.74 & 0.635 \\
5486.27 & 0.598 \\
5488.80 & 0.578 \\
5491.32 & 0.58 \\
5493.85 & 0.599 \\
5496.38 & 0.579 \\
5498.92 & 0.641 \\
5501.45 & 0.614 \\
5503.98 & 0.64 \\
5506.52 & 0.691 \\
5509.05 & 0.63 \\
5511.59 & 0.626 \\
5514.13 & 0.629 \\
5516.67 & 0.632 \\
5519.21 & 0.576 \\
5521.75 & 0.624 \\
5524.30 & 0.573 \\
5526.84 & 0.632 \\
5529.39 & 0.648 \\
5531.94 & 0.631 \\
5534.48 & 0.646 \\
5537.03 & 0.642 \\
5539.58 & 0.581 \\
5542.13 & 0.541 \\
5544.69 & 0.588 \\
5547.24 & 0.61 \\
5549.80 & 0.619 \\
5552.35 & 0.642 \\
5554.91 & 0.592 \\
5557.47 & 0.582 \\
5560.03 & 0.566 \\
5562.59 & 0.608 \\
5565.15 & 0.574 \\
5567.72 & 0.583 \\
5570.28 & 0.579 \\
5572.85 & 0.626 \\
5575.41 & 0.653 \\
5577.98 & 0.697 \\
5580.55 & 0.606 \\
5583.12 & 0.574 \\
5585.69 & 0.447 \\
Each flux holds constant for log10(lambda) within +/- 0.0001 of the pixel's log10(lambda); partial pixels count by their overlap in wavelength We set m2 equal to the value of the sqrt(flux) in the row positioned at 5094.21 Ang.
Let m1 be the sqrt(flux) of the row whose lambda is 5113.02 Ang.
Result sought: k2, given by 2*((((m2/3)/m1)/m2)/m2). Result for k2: 1.15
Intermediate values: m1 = 0.758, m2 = 0.767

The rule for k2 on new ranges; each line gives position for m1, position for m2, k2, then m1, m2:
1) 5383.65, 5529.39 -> 1.05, 0.790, 0.805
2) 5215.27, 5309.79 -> 1.06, 0.801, 0.787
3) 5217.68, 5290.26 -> 1.06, 0.798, 0.791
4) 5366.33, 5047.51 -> 1.06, 0.823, 0.761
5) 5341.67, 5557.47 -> 1.08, 0.812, 0.763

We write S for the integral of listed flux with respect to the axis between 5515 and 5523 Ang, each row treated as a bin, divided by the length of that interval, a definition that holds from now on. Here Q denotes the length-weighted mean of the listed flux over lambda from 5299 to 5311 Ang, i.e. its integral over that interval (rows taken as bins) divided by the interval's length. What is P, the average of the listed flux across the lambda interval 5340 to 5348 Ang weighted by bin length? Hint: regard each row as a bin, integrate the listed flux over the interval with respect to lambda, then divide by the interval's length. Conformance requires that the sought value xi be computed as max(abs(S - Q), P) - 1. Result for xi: -0.319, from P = 0.681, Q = 0.641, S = 0.612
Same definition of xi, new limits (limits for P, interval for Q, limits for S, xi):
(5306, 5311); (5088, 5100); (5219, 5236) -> -0.375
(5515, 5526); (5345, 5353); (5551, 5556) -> -0.396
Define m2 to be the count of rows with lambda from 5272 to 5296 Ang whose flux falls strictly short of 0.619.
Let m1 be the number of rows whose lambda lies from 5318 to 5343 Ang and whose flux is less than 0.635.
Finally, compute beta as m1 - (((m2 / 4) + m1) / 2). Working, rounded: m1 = 6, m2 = 4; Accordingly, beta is 2.5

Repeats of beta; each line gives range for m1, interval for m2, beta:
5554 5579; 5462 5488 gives 3.9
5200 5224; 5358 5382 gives 0.5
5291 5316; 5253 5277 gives 0.5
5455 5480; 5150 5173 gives 1.1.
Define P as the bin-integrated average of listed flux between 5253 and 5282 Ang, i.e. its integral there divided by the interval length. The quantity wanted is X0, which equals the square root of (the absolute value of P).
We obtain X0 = 0.770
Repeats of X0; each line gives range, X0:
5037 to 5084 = 0.780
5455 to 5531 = 0.792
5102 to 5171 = 0.793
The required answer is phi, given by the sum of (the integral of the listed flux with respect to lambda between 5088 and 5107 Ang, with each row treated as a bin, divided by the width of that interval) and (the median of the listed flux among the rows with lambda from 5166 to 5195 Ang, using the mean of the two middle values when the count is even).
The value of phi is 1.26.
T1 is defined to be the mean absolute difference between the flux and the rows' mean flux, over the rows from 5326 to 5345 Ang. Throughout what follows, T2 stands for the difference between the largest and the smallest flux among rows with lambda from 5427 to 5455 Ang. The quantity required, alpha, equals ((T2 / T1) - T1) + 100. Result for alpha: 104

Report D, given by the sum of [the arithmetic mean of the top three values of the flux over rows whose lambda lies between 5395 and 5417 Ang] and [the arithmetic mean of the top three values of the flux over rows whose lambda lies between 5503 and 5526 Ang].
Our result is 1.34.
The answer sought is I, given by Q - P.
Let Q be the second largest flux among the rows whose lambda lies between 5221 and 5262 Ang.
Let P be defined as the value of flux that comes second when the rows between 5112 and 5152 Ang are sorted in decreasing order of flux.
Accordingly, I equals -0.006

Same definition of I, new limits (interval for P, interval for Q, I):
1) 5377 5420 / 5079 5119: -0.034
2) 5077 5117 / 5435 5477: 0.034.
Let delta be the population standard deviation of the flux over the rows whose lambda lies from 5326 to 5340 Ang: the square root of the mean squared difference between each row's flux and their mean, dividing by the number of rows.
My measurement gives 0.030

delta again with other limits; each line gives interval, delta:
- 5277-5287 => 0.016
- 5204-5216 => 0.024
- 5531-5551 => 0.033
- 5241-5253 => 0.042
